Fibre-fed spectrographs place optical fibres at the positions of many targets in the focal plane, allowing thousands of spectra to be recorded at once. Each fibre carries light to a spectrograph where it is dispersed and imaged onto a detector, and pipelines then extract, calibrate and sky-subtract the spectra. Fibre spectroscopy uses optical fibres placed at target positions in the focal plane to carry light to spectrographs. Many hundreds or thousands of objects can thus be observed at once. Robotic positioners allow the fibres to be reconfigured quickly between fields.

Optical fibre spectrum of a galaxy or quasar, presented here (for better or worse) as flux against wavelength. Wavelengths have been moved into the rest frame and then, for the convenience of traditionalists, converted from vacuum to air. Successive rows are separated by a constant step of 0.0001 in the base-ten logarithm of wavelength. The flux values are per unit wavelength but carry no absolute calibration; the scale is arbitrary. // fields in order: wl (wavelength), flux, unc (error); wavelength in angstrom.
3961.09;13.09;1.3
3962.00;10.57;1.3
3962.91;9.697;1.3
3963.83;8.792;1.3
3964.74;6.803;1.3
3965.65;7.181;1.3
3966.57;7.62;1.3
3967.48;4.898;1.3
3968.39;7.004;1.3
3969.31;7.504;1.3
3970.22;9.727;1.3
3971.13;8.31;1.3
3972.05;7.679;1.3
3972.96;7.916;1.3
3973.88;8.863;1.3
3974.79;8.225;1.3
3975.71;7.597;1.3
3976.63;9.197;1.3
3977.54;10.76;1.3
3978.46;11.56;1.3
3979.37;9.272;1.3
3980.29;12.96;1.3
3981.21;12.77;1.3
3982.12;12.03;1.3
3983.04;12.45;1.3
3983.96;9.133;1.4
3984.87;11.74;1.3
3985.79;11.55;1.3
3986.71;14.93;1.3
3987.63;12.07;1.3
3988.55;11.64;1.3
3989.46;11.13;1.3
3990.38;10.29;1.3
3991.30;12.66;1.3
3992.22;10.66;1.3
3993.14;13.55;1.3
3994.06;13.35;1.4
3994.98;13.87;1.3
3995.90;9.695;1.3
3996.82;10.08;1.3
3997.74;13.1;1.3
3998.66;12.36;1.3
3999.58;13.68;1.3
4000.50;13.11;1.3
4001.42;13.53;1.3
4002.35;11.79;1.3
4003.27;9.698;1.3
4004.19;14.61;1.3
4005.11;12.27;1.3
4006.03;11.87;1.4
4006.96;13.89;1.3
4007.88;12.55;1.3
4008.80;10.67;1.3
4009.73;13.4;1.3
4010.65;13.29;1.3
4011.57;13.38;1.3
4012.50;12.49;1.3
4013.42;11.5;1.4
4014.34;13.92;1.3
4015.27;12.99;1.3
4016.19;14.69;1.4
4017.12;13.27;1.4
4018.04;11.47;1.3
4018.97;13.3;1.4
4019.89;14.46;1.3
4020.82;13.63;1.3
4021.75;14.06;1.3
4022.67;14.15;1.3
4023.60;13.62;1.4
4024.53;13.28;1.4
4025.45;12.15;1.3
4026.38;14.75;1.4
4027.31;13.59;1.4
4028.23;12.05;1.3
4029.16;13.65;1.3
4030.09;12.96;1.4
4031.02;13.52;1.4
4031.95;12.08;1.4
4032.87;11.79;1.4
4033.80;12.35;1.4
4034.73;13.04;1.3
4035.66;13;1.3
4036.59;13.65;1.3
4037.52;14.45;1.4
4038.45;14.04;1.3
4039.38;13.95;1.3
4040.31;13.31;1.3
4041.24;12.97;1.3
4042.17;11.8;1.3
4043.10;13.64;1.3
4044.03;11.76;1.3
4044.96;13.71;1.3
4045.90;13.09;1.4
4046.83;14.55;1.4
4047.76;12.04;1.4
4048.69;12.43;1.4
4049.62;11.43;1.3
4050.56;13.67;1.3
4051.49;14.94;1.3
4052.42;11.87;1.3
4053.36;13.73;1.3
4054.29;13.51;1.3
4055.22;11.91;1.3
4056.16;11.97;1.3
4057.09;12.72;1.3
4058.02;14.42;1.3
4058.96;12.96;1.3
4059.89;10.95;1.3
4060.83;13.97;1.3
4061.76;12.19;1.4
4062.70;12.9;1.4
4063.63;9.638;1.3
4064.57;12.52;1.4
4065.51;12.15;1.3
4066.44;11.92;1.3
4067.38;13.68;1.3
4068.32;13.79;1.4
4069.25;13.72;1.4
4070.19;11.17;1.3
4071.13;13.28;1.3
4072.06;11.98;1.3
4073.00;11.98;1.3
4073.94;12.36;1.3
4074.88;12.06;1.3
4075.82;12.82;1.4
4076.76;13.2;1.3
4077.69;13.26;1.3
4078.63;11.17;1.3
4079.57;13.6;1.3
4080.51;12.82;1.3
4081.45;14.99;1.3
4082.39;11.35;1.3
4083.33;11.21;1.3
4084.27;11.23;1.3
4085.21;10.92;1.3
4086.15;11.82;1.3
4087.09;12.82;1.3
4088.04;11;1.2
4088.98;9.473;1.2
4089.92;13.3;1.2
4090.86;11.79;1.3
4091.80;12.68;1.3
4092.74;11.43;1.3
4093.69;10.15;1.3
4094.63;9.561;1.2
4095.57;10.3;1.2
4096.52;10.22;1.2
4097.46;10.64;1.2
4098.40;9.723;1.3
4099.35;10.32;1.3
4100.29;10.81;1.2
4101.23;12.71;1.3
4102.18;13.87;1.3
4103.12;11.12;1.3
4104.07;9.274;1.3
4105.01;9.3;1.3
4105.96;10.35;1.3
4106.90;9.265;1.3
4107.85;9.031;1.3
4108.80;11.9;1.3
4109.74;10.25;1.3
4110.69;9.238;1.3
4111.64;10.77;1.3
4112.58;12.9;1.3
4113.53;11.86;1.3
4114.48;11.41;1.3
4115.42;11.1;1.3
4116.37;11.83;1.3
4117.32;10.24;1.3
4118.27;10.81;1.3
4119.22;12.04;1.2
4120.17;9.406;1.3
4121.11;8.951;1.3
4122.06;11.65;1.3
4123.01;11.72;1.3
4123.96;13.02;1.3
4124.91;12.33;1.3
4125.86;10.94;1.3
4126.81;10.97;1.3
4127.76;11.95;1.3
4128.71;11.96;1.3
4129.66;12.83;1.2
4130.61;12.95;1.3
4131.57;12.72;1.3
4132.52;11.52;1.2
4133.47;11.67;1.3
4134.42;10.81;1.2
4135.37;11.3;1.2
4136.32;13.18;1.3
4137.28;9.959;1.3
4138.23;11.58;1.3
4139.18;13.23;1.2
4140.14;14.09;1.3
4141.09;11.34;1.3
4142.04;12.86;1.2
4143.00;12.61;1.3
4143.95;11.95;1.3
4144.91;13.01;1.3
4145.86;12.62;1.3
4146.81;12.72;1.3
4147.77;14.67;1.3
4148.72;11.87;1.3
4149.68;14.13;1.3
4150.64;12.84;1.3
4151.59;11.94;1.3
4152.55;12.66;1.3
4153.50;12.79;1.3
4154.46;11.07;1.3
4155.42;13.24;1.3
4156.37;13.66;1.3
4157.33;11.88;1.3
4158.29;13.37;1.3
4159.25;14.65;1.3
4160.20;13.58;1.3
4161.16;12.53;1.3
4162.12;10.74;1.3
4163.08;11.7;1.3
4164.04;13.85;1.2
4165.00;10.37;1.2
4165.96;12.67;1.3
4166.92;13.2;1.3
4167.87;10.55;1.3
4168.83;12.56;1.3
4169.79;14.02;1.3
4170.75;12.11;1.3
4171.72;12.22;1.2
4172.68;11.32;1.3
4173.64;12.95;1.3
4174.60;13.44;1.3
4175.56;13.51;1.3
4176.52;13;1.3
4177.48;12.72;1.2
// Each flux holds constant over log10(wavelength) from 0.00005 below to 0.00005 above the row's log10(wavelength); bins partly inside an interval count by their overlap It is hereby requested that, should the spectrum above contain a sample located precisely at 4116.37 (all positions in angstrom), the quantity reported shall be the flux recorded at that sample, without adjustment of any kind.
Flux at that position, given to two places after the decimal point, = 11.83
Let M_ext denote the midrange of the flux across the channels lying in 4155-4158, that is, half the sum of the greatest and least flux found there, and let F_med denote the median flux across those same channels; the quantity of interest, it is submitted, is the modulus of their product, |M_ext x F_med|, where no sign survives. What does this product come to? 169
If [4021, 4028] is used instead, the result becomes 183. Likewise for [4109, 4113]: 116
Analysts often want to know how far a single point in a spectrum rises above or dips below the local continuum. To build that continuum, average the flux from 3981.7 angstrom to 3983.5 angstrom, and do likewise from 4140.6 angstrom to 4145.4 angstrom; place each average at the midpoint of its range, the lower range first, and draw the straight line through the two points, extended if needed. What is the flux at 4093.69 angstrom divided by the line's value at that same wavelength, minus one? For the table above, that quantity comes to -0.18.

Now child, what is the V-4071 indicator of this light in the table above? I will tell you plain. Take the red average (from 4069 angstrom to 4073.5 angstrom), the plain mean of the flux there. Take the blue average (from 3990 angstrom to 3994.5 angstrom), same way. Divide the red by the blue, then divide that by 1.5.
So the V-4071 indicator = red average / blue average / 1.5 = 0.68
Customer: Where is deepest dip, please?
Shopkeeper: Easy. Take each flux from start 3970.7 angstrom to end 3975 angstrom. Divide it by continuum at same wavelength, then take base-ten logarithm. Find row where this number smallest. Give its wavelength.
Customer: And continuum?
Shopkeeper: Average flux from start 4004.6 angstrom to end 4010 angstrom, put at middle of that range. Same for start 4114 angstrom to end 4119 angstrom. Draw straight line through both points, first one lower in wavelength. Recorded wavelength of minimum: 3972.05 angstrom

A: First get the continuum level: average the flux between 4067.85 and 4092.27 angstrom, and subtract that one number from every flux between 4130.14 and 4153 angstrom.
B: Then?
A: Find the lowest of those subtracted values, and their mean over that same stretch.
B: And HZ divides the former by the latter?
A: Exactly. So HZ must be -19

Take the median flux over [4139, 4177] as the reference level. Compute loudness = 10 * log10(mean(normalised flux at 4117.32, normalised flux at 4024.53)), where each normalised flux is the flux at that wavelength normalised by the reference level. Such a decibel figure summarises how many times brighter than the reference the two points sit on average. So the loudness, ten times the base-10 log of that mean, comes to -0.35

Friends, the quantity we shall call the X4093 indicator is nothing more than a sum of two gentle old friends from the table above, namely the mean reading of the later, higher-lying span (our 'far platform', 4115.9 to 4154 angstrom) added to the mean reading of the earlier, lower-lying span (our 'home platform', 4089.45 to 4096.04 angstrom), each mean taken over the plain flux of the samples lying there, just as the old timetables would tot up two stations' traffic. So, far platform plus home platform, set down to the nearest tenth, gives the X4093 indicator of 23.4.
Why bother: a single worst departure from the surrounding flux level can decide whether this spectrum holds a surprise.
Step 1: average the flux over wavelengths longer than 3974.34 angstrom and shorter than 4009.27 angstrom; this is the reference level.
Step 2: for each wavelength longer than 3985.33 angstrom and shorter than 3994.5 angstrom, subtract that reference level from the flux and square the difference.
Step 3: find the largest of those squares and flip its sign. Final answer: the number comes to -10.1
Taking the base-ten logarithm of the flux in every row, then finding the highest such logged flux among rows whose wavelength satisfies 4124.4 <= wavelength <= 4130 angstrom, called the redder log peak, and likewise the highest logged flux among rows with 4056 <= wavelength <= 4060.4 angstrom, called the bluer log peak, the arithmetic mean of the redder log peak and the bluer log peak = 1.13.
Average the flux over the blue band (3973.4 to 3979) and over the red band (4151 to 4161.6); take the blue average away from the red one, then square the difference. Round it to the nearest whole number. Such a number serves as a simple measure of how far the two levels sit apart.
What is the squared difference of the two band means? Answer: 12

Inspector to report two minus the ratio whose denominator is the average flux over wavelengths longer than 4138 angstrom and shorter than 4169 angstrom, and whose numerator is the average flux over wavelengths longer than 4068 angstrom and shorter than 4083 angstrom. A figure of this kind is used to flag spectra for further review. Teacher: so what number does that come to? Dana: 0.99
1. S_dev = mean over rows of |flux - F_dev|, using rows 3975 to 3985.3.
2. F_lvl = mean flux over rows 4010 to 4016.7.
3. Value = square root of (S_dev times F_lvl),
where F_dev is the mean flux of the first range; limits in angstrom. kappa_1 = 4.47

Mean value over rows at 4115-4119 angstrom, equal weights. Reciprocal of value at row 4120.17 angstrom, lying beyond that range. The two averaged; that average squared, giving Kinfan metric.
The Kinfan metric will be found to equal 31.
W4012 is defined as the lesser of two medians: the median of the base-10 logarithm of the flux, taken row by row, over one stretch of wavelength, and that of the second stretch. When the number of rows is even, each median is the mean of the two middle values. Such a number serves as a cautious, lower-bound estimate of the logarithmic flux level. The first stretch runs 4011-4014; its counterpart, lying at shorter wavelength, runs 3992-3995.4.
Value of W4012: 1.10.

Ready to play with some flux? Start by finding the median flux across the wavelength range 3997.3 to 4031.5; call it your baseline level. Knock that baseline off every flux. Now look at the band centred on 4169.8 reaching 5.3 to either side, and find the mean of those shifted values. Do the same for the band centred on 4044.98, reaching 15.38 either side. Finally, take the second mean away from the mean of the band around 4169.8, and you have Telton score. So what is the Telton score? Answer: -1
